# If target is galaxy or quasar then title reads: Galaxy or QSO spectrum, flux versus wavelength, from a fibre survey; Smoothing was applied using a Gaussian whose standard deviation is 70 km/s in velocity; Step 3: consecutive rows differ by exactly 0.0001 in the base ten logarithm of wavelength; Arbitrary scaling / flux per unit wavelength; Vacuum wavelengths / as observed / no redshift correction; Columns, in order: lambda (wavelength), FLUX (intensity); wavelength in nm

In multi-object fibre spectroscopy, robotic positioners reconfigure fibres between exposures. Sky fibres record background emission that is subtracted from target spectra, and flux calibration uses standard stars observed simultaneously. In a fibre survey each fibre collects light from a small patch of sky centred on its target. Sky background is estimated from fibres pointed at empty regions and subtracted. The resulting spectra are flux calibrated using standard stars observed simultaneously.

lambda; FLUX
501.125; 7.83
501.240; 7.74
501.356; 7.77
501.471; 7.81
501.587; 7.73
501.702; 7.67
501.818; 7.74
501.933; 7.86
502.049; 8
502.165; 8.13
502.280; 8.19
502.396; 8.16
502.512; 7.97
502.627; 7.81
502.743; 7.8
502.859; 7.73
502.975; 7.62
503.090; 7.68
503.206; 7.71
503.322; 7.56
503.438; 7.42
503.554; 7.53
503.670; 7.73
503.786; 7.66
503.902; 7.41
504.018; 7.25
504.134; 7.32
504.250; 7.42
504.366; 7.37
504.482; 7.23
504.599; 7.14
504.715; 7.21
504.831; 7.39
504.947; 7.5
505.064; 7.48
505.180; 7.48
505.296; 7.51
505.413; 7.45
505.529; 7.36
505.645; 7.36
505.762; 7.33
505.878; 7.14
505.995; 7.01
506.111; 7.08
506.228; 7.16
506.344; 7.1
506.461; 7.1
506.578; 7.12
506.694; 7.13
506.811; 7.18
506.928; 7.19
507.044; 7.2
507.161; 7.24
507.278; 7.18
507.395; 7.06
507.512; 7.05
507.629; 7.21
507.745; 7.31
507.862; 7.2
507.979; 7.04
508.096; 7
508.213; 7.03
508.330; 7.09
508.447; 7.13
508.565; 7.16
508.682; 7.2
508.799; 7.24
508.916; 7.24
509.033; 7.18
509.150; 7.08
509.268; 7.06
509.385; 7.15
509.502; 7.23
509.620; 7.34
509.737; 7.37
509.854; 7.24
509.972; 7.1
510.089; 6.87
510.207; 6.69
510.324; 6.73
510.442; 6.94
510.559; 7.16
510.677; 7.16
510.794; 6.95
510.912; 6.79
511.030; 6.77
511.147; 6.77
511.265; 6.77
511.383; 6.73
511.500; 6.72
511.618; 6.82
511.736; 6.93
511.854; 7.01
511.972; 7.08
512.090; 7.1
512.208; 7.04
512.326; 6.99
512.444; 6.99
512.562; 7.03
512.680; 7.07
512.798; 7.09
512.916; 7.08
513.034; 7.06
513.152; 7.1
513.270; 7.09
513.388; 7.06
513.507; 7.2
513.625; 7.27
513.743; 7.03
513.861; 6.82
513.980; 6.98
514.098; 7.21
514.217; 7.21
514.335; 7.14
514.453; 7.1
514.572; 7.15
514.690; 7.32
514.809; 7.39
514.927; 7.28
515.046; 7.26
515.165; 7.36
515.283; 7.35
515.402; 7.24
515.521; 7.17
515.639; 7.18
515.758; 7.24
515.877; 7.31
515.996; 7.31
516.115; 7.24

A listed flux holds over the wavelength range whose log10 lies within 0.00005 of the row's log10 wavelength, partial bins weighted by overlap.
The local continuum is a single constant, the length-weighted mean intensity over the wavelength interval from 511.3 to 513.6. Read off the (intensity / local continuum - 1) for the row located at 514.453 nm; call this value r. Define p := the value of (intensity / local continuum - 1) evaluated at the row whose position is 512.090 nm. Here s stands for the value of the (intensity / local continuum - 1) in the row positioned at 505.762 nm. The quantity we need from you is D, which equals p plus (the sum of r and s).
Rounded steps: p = 0.013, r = 0.013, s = 0.045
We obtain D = 0.07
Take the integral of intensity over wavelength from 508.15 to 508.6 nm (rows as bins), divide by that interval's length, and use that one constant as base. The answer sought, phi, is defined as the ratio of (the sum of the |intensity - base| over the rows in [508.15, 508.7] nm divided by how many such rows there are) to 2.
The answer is 0.029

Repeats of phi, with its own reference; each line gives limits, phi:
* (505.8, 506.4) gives 0.022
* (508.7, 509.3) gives 0.043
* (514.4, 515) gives 0.081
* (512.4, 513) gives 0.018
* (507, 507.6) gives 0.042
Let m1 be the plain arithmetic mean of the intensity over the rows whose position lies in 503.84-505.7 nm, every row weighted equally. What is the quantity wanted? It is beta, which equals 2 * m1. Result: 14.7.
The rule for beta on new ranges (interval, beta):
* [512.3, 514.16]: 14.1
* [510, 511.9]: 13.7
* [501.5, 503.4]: 15.7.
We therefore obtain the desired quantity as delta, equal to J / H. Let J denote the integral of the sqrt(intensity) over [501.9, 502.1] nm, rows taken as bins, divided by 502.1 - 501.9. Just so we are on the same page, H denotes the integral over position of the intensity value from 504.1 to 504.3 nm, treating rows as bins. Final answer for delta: 1.91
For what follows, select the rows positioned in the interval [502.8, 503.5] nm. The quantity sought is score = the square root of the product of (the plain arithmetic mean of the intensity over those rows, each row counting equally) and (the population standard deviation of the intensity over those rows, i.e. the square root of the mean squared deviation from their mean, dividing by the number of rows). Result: 0.9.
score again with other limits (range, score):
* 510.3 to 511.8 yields 1.0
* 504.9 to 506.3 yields 1.1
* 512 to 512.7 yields 0.5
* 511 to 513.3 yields 1.0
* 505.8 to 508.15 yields 0.8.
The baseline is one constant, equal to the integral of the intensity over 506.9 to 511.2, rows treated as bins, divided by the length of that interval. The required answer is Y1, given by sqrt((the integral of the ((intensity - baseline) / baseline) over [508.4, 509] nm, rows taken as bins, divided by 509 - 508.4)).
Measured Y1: 0.12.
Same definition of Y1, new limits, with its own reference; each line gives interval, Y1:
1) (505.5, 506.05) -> 0.14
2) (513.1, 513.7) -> 0.08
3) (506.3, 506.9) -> 0.07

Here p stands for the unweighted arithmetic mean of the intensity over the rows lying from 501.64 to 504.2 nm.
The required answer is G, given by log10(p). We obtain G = 0.888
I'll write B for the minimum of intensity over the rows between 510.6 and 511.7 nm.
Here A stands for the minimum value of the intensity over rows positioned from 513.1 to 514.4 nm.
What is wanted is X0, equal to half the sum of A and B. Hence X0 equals 6.77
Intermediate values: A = 6.82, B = 6.72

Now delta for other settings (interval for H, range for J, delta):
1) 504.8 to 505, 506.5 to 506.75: 1.79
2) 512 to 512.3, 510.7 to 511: 1.24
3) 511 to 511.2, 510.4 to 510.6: 1.96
